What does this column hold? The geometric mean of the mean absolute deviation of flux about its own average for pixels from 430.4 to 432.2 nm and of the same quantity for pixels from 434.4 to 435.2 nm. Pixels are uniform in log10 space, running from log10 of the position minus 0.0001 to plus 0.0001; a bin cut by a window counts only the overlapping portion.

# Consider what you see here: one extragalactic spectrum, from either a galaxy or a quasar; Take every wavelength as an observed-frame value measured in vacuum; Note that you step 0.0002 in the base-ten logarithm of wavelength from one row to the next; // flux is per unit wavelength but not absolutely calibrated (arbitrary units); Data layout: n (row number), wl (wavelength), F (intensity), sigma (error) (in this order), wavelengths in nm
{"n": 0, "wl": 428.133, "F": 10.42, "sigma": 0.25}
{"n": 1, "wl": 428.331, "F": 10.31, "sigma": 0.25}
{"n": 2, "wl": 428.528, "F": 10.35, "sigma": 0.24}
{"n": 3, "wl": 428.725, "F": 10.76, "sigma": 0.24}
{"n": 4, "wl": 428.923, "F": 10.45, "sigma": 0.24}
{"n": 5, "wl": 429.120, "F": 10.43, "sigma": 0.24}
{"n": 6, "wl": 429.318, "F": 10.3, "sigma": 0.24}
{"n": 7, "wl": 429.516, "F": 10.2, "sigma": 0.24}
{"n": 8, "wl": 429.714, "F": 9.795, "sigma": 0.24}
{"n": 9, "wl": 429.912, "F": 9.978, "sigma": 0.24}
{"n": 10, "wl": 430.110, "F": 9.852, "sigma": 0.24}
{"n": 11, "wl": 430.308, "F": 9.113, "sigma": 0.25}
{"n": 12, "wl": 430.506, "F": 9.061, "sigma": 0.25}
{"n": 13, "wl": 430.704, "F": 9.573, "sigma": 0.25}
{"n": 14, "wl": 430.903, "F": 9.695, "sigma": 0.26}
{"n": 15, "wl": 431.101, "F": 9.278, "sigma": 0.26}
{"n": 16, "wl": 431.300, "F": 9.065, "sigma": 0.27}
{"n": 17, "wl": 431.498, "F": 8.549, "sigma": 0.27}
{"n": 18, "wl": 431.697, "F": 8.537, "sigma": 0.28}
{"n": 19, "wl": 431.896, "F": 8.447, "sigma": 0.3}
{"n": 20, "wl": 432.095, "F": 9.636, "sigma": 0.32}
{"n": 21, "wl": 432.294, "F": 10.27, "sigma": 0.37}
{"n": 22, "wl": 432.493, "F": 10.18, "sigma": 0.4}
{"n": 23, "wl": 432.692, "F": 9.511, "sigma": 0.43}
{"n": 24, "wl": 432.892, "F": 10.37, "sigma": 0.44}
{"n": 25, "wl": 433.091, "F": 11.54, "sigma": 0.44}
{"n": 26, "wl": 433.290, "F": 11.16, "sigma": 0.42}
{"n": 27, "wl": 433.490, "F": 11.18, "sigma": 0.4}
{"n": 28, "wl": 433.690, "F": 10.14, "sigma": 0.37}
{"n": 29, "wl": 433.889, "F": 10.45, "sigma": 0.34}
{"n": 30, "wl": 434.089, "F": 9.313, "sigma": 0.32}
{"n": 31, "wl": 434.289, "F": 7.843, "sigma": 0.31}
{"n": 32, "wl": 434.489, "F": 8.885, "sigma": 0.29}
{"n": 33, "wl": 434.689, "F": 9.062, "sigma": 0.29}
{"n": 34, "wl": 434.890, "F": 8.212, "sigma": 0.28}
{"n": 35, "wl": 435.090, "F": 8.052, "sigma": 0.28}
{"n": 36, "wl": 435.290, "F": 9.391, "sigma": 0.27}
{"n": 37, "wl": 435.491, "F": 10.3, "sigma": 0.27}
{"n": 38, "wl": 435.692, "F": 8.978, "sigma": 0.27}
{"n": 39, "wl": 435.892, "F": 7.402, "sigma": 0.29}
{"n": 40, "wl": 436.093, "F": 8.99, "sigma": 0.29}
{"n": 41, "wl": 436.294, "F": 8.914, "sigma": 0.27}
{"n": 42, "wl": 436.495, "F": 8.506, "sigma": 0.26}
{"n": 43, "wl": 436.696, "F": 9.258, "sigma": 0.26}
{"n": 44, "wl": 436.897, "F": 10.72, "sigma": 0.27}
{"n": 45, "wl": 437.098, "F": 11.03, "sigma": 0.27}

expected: 0.411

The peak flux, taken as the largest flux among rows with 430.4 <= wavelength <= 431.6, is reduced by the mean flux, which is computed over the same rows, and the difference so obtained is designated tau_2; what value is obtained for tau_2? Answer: 0.5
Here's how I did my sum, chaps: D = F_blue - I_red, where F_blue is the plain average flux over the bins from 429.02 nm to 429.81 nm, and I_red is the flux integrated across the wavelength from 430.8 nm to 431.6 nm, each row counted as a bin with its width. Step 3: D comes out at 2.9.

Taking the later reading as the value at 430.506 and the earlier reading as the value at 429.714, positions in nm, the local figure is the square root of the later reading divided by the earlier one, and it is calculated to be 0.96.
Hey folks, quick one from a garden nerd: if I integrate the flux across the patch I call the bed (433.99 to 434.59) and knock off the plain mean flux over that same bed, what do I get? -3.5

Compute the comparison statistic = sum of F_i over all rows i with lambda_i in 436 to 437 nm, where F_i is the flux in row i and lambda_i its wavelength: 46.4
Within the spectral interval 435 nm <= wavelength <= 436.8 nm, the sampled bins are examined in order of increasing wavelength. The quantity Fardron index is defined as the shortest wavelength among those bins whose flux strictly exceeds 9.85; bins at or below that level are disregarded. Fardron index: 435.491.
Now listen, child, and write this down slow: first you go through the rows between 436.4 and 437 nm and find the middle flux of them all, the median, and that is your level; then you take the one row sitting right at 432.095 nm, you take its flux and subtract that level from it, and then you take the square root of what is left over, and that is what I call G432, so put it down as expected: 0.6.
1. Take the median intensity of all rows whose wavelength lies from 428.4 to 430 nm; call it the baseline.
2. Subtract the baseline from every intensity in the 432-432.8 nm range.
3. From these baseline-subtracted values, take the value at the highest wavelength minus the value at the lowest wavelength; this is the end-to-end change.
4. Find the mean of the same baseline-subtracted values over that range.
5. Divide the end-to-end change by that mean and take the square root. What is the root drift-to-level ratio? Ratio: 0.5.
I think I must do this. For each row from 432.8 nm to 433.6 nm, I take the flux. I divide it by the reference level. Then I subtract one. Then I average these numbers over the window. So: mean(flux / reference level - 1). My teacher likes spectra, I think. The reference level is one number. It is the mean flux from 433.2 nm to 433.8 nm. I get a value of 0.022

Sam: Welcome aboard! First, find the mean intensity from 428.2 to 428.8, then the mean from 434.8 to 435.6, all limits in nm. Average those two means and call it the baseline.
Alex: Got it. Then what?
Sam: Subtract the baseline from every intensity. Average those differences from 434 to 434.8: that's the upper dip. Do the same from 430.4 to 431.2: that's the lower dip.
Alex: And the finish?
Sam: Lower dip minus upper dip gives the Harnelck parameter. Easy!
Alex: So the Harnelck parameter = 0.6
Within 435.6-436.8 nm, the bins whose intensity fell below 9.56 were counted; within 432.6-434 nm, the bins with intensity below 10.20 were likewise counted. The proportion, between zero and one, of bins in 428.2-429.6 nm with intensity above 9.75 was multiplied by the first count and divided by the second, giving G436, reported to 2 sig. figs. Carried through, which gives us 3.0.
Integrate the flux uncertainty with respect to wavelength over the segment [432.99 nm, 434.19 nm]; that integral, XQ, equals 0.46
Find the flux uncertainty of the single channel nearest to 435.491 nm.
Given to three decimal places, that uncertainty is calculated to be 0.270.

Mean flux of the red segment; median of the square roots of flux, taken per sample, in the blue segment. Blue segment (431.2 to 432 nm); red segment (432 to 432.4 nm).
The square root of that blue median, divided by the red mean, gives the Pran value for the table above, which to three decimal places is 0.172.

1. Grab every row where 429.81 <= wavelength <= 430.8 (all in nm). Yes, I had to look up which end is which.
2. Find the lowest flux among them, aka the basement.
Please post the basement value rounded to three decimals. 9.061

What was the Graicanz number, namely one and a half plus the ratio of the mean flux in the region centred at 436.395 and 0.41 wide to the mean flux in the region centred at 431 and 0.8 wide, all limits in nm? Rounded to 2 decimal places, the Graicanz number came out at 2.43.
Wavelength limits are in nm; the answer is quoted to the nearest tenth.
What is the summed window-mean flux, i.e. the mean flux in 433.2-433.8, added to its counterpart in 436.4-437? 20.3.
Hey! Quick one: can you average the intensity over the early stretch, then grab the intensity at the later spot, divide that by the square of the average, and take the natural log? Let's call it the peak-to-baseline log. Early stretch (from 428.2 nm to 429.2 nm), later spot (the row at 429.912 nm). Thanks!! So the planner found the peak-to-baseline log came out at -2.39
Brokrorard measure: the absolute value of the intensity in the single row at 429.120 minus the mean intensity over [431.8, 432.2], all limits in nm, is 1.4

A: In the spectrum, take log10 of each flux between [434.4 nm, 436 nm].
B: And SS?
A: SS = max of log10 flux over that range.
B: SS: 1.01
